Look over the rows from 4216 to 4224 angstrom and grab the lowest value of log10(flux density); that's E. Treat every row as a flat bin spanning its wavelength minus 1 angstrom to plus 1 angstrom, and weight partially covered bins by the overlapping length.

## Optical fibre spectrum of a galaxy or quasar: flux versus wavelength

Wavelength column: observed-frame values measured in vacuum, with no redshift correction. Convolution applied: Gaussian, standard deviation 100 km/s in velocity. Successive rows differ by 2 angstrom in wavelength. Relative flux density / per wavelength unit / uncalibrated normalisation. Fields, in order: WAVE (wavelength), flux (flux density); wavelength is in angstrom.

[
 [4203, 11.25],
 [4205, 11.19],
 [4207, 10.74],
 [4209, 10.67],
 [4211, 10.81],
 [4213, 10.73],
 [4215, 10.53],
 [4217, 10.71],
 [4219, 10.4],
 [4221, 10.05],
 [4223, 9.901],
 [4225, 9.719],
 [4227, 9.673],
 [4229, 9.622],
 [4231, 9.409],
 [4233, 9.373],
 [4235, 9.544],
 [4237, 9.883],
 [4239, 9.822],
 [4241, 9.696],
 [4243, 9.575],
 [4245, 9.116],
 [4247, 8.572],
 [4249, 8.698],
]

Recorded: 1.00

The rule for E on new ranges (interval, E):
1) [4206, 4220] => 1.02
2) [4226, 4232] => 0.97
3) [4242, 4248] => 0.93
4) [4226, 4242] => 0.97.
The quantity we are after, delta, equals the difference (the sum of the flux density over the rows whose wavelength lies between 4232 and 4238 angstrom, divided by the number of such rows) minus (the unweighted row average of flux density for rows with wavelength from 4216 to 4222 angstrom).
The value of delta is -0.8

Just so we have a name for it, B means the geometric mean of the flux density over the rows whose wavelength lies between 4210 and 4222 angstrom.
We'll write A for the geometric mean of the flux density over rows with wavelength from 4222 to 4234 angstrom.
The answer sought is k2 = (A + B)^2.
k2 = 406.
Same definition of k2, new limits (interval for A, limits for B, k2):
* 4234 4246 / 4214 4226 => 393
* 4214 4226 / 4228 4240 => 393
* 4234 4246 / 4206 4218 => 412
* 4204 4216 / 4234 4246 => 415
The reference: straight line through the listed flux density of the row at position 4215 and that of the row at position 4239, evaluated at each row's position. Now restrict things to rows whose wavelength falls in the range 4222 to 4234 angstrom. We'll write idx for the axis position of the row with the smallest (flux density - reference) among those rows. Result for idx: 4231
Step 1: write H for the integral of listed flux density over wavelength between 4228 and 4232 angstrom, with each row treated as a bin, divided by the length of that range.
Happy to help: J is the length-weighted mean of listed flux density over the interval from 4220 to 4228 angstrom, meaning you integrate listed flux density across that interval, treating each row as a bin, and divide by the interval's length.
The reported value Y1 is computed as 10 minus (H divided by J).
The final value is 9.03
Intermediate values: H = 9.5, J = 9.84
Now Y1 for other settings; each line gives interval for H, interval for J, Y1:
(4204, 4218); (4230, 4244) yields 8.88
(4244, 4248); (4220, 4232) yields 9.09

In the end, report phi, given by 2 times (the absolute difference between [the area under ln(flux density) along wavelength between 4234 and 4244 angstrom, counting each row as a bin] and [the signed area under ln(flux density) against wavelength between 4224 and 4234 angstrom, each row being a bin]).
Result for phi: 0.30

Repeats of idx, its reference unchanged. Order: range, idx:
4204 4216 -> 4209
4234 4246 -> 4245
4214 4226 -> 4225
